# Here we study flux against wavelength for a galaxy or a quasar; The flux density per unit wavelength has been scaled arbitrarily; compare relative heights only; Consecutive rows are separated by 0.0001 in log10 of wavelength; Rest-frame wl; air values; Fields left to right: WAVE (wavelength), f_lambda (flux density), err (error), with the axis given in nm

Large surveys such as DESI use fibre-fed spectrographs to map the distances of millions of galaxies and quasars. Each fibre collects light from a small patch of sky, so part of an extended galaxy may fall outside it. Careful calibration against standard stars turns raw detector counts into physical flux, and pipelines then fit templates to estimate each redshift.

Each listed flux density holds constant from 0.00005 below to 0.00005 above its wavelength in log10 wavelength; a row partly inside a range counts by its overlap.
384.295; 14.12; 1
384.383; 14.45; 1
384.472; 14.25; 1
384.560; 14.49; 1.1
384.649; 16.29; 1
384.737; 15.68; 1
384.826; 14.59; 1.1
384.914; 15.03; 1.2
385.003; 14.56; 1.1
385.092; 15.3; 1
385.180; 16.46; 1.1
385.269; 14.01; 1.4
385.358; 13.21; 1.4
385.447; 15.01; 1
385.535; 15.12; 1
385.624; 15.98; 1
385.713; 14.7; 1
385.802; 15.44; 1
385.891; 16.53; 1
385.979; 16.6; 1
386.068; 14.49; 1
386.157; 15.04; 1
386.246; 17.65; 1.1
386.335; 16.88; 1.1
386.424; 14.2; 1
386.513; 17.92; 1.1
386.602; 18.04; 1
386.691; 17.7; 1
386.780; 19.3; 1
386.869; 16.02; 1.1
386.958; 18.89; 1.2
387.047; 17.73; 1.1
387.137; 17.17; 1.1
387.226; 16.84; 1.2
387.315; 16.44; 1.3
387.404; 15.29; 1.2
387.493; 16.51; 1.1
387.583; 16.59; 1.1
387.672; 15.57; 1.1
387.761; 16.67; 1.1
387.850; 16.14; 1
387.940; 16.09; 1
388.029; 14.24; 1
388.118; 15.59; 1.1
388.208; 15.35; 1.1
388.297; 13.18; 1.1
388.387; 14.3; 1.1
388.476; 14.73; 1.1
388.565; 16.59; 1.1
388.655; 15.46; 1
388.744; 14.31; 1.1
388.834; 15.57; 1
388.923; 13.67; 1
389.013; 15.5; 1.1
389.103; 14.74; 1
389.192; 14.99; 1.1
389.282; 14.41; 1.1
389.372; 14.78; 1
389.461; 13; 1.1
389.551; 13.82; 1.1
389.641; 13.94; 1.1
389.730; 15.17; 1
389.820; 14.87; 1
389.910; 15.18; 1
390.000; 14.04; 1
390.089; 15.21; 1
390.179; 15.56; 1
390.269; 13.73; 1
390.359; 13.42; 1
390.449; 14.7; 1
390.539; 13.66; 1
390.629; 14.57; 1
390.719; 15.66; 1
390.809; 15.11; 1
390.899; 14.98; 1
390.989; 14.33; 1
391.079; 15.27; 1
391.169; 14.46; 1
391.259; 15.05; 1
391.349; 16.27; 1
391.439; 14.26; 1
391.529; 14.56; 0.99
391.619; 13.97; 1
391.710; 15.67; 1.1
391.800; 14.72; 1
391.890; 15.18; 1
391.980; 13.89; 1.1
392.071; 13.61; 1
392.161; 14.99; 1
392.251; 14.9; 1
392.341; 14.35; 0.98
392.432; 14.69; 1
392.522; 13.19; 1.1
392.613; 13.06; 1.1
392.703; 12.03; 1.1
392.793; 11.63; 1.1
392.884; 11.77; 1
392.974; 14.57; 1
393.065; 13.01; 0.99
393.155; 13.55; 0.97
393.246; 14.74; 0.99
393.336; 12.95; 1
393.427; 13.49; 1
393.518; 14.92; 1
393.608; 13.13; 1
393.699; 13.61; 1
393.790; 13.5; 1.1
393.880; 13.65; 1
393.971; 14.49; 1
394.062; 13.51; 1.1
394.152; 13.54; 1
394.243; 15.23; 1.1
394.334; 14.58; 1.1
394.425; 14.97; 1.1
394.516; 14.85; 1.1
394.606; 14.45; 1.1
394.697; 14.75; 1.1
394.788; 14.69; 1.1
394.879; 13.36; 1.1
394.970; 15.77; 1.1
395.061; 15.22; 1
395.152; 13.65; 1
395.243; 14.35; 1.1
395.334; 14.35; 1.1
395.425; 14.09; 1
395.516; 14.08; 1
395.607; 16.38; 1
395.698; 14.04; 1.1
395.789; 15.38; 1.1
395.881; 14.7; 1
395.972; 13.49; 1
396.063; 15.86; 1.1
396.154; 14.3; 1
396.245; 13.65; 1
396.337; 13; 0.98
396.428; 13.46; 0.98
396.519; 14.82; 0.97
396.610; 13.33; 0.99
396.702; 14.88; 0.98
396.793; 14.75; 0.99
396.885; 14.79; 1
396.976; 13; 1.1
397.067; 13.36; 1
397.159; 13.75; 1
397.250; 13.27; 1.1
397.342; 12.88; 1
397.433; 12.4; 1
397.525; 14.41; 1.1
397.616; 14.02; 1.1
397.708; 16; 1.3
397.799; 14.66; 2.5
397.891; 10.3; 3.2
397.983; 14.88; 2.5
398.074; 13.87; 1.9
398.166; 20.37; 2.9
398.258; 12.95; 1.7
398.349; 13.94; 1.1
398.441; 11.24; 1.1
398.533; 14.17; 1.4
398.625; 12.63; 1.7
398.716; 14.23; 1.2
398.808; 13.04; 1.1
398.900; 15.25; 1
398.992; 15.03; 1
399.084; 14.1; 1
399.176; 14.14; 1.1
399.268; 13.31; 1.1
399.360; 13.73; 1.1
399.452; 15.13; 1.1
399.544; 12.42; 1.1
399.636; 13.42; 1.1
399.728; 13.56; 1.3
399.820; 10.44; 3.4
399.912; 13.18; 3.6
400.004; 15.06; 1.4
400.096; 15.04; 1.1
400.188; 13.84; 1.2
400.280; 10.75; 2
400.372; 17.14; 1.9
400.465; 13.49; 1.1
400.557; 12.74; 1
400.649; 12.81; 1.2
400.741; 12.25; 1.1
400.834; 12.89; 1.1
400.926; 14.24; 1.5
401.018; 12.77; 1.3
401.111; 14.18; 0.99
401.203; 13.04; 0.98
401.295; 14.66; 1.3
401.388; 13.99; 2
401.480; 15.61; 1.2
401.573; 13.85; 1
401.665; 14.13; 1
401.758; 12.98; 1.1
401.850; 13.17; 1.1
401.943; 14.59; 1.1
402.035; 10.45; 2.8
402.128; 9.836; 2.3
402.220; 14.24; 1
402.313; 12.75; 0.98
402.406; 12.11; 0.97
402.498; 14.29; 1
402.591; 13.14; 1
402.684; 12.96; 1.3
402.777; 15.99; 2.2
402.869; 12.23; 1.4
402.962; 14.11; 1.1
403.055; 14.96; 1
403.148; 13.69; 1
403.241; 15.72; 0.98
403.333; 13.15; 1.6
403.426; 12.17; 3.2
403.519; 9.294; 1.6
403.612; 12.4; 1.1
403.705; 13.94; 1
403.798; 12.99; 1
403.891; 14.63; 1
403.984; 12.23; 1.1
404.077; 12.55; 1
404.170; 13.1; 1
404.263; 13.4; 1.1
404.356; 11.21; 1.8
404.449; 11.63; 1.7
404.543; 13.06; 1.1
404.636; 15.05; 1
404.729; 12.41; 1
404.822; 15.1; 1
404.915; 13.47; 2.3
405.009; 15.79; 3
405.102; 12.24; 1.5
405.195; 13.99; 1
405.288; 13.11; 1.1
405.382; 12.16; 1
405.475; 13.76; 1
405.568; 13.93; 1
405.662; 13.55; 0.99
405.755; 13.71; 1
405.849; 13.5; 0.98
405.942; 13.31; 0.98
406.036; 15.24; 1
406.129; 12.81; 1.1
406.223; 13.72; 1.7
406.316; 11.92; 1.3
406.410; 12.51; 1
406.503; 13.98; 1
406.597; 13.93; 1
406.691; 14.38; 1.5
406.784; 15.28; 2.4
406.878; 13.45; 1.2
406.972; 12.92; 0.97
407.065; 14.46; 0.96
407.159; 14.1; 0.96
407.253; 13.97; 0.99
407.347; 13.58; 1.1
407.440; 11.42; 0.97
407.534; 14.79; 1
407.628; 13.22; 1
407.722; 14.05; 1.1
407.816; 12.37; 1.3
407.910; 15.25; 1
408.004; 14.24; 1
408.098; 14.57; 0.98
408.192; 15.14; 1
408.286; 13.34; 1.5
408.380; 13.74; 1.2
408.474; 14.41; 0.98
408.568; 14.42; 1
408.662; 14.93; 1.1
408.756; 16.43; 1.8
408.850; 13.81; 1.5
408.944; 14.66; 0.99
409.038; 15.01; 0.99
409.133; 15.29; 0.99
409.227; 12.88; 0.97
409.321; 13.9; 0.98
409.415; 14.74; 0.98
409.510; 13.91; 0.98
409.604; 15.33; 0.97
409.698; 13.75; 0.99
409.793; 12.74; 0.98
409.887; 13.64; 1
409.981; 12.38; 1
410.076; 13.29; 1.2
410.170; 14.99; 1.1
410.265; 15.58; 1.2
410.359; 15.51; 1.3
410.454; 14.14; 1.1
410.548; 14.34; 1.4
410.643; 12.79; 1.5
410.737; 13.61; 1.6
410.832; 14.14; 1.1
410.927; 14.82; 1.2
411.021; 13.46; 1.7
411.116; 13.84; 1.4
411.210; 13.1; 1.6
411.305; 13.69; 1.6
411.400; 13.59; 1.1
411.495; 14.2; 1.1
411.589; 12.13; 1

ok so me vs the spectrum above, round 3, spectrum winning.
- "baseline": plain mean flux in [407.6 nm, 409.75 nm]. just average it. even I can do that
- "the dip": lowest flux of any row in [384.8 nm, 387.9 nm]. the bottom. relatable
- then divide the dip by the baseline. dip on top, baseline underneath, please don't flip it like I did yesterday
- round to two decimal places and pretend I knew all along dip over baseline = 0.92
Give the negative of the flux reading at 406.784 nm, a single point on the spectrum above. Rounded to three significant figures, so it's -15.3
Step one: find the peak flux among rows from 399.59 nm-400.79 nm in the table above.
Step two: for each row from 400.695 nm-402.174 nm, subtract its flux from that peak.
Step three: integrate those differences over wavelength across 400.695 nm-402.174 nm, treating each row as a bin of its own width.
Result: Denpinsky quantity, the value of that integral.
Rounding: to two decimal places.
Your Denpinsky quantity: 5.69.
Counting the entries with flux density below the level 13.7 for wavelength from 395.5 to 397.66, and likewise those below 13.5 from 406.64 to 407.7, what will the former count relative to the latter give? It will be 2.5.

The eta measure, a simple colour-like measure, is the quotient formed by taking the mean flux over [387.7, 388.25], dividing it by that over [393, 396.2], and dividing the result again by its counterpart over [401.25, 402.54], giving 0.0822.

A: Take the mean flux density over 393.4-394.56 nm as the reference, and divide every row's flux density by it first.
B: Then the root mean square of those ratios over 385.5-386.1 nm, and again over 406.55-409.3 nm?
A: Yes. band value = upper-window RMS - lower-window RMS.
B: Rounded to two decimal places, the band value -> -0.10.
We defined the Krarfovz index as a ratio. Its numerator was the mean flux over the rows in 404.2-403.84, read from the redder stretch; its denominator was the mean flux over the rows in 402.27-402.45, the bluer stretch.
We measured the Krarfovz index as 1.06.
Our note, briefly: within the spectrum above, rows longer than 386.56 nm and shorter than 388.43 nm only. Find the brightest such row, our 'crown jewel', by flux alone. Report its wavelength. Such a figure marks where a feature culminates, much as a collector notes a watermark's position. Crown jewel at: 386.780 nm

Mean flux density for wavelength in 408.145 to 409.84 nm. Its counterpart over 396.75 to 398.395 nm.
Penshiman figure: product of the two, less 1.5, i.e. 201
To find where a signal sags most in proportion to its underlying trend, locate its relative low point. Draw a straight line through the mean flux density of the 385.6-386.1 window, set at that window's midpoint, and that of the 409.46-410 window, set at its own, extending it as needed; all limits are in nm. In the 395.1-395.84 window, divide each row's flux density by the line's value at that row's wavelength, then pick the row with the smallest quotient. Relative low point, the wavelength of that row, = 395.152 nm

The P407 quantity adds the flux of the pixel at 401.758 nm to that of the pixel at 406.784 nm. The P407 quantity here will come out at 28.3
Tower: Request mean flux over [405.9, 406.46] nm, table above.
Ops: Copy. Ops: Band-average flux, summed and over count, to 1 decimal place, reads 13.3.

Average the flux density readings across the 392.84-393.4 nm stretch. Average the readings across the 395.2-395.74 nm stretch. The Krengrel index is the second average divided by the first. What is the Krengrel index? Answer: 1.08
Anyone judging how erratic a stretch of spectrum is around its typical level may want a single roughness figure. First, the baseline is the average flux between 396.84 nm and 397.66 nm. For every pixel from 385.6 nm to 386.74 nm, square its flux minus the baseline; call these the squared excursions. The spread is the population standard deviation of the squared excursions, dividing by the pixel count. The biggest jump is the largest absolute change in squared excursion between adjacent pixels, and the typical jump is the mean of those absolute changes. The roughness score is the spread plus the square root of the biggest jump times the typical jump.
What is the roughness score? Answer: 18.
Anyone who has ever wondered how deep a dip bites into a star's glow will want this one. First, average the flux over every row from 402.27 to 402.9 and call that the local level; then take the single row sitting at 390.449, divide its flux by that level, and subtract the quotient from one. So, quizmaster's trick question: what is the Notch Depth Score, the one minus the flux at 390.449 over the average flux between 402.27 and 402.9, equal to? -0.10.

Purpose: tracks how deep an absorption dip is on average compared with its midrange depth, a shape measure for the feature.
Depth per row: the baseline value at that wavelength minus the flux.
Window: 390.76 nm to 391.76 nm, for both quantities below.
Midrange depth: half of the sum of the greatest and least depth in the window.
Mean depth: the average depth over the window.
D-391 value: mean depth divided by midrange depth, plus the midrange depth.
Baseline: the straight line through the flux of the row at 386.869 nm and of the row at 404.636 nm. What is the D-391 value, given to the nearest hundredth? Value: 2.00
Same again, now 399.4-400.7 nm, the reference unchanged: 2.70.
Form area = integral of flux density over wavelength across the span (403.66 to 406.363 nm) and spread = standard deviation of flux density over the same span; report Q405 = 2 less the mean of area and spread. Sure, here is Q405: -17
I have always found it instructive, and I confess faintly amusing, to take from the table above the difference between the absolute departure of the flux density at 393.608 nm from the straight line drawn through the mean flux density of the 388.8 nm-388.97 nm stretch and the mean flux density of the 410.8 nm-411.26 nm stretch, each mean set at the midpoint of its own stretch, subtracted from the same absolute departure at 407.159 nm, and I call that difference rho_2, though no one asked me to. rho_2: -1.2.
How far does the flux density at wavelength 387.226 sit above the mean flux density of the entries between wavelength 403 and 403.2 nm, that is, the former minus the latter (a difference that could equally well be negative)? 2.5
